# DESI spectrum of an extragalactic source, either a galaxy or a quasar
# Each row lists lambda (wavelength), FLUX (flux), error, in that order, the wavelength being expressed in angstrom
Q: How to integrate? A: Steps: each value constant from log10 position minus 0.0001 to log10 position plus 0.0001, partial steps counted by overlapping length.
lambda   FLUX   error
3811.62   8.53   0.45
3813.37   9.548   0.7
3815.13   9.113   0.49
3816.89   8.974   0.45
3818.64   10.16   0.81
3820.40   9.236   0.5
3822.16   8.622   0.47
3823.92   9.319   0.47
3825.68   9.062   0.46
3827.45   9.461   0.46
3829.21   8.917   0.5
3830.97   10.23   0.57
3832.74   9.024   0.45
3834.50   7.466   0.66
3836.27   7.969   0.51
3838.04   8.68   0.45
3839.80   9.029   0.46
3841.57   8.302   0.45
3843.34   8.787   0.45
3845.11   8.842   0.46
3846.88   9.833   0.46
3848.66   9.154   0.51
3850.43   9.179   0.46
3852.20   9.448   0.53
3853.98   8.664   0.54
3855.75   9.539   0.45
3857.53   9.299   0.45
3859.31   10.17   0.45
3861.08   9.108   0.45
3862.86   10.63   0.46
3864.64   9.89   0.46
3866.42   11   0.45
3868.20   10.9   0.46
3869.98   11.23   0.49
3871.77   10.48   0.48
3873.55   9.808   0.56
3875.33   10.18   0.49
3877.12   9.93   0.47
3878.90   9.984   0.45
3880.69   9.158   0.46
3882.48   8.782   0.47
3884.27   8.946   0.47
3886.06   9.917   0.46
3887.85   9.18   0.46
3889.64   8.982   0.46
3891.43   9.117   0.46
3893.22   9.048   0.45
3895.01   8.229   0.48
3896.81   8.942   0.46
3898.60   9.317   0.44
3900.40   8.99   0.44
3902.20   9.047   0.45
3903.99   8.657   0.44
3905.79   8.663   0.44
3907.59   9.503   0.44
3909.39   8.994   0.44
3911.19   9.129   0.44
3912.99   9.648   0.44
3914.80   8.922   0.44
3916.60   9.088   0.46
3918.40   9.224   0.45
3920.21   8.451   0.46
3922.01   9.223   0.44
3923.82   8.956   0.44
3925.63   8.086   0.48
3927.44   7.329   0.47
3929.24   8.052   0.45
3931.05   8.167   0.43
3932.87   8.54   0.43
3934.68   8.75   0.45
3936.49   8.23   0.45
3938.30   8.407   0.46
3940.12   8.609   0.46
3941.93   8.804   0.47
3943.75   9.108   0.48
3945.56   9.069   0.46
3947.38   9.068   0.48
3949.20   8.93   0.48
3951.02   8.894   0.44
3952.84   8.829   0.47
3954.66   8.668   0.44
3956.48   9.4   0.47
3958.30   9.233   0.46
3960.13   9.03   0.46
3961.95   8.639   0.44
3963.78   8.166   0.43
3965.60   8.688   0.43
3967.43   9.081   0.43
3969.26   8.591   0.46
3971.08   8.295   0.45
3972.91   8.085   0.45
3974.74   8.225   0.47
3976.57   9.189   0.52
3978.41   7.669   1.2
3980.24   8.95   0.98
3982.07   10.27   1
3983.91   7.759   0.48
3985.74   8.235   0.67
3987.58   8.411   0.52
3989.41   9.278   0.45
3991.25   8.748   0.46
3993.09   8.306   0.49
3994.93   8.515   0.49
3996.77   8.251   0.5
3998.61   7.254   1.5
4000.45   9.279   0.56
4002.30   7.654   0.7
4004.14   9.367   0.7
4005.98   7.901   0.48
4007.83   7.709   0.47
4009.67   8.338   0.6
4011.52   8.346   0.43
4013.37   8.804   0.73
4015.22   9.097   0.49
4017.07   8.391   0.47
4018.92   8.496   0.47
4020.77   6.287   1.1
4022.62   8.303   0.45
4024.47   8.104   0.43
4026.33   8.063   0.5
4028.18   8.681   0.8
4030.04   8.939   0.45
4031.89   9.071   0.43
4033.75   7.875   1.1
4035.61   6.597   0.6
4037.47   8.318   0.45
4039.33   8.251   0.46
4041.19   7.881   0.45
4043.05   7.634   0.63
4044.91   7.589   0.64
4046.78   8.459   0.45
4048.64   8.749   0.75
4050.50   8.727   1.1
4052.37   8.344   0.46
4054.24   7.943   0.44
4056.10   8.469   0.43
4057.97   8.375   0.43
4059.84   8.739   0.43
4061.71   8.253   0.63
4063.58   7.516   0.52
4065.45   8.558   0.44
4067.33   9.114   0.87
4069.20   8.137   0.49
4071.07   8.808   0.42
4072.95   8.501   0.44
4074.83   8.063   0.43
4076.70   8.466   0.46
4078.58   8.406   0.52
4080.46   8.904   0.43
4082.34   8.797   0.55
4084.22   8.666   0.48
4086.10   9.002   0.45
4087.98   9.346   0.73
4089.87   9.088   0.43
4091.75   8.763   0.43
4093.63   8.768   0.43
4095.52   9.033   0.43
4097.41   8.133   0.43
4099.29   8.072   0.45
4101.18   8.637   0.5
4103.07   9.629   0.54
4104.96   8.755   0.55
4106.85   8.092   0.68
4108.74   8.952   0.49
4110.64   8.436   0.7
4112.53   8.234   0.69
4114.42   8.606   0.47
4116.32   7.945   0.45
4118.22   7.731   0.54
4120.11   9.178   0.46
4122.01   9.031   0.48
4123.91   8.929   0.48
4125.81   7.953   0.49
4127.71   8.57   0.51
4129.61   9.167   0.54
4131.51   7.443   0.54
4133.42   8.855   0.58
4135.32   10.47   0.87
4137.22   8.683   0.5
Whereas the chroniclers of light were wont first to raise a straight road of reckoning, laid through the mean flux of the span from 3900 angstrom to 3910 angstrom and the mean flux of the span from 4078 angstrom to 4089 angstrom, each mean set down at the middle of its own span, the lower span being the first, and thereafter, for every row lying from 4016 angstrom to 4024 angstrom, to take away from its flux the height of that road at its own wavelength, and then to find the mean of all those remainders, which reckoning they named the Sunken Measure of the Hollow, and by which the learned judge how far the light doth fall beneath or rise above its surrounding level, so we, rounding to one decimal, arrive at -1.0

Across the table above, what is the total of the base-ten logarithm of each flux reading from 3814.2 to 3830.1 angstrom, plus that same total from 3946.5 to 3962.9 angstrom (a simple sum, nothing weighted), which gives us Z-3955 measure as 17.25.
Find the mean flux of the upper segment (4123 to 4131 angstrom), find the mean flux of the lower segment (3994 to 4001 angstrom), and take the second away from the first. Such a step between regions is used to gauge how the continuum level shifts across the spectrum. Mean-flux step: 0.3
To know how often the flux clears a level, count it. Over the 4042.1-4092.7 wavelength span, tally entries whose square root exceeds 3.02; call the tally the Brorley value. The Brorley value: 1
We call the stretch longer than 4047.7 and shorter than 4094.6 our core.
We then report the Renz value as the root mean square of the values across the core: 8.59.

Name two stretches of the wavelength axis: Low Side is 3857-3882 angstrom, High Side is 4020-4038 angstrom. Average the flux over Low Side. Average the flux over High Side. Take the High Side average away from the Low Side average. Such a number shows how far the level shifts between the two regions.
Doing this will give 2.1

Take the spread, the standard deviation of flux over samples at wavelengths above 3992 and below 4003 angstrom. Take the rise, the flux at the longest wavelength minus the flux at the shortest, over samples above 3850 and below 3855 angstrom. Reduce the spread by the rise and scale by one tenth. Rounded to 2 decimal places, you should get 0.12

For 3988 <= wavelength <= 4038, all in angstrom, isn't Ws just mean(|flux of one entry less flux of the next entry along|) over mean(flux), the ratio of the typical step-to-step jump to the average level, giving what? 0.10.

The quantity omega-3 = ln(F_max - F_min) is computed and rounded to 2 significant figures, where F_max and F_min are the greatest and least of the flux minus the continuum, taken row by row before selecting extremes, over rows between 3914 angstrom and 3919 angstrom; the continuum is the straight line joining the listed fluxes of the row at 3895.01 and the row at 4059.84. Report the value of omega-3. -1.2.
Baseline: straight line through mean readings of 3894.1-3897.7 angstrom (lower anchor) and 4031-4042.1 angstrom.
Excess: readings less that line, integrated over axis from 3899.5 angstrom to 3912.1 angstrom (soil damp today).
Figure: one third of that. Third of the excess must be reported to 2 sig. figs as 1.9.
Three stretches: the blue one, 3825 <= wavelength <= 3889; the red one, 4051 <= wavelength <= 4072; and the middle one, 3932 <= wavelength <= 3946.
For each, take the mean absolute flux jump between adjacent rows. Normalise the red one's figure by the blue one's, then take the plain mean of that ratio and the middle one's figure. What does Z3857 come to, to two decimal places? 0.57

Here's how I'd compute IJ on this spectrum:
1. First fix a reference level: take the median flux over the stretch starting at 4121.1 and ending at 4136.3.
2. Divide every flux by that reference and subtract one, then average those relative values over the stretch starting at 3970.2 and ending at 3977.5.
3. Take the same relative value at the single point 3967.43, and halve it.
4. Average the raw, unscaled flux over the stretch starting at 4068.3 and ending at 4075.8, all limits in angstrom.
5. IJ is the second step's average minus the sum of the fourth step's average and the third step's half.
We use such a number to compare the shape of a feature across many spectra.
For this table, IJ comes -8.4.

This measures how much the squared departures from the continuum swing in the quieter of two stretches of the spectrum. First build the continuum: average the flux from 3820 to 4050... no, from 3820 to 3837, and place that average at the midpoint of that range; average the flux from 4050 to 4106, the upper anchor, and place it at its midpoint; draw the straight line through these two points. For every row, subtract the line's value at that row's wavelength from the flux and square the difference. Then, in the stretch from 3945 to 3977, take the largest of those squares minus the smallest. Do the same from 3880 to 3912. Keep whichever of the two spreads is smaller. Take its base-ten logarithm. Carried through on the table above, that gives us -0.4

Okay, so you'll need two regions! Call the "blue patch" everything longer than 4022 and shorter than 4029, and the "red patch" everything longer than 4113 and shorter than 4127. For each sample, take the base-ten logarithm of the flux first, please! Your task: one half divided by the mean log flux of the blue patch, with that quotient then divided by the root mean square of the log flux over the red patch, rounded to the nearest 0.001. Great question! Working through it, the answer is 0.587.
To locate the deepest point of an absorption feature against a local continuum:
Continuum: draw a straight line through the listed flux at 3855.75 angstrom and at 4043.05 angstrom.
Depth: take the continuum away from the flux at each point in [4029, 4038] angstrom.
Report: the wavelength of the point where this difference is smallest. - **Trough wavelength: 4035.61 angstrom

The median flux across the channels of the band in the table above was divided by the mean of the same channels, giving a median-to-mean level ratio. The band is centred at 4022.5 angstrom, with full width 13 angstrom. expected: 1.03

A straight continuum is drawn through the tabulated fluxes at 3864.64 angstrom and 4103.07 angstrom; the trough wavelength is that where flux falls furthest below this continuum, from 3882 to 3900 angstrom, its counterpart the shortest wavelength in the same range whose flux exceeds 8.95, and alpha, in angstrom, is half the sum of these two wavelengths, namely 3890.5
